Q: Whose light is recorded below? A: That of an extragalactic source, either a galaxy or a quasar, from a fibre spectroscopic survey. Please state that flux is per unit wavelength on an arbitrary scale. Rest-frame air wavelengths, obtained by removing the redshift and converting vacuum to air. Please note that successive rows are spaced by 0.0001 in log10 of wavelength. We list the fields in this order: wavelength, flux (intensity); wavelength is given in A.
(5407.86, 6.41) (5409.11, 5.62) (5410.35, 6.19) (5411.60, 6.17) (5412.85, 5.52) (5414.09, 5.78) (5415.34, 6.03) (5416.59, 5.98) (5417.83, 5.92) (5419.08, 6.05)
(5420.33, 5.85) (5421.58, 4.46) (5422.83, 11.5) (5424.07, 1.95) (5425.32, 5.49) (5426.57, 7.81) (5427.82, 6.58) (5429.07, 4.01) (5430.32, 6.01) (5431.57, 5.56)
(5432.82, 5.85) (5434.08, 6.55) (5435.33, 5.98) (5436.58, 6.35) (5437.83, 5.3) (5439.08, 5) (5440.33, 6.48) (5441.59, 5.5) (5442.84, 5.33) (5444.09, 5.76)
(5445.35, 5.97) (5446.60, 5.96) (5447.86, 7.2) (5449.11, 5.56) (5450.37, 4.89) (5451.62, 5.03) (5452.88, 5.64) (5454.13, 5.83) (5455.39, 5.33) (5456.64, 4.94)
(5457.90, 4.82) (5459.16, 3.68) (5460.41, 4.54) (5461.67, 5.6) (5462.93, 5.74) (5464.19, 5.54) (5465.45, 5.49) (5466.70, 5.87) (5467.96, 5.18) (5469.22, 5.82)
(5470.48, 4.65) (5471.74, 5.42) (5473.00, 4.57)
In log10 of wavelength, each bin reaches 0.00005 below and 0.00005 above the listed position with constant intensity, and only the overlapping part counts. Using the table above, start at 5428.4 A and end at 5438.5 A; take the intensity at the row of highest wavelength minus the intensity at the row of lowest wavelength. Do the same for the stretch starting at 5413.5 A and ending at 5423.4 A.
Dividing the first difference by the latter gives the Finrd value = 0.2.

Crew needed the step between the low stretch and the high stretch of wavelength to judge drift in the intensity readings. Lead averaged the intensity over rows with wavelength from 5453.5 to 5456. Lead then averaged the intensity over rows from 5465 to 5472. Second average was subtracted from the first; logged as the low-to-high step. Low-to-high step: 0.2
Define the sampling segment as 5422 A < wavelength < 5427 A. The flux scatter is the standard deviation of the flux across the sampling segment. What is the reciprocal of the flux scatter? 0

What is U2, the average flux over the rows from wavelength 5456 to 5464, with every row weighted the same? 4.9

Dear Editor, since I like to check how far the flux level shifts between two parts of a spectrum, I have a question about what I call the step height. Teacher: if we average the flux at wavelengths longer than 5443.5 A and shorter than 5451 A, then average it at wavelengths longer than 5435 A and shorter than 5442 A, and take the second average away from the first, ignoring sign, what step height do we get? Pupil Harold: 0.1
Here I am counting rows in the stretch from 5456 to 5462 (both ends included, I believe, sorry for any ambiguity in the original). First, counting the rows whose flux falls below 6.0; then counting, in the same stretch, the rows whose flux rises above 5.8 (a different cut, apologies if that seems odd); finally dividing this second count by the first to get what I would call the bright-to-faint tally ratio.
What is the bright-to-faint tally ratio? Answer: 0.0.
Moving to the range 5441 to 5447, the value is 0.4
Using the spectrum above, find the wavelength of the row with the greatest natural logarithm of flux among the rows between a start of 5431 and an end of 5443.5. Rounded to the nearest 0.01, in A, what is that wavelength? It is 5434.08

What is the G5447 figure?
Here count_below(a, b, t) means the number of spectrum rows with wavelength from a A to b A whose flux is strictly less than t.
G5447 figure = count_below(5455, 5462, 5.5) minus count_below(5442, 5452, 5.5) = 2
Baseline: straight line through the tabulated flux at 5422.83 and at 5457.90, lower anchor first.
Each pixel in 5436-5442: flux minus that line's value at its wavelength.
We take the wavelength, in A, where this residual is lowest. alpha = 5439.08 A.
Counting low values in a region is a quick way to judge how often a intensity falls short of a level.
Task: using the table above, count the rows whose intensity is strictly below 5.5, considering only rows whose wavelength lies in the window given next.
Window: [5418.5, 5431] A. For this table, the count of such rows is 4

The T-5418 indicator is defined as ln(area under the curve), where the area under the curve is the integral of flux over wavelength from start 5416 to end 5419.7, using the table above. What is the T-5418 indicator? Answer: 3.1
